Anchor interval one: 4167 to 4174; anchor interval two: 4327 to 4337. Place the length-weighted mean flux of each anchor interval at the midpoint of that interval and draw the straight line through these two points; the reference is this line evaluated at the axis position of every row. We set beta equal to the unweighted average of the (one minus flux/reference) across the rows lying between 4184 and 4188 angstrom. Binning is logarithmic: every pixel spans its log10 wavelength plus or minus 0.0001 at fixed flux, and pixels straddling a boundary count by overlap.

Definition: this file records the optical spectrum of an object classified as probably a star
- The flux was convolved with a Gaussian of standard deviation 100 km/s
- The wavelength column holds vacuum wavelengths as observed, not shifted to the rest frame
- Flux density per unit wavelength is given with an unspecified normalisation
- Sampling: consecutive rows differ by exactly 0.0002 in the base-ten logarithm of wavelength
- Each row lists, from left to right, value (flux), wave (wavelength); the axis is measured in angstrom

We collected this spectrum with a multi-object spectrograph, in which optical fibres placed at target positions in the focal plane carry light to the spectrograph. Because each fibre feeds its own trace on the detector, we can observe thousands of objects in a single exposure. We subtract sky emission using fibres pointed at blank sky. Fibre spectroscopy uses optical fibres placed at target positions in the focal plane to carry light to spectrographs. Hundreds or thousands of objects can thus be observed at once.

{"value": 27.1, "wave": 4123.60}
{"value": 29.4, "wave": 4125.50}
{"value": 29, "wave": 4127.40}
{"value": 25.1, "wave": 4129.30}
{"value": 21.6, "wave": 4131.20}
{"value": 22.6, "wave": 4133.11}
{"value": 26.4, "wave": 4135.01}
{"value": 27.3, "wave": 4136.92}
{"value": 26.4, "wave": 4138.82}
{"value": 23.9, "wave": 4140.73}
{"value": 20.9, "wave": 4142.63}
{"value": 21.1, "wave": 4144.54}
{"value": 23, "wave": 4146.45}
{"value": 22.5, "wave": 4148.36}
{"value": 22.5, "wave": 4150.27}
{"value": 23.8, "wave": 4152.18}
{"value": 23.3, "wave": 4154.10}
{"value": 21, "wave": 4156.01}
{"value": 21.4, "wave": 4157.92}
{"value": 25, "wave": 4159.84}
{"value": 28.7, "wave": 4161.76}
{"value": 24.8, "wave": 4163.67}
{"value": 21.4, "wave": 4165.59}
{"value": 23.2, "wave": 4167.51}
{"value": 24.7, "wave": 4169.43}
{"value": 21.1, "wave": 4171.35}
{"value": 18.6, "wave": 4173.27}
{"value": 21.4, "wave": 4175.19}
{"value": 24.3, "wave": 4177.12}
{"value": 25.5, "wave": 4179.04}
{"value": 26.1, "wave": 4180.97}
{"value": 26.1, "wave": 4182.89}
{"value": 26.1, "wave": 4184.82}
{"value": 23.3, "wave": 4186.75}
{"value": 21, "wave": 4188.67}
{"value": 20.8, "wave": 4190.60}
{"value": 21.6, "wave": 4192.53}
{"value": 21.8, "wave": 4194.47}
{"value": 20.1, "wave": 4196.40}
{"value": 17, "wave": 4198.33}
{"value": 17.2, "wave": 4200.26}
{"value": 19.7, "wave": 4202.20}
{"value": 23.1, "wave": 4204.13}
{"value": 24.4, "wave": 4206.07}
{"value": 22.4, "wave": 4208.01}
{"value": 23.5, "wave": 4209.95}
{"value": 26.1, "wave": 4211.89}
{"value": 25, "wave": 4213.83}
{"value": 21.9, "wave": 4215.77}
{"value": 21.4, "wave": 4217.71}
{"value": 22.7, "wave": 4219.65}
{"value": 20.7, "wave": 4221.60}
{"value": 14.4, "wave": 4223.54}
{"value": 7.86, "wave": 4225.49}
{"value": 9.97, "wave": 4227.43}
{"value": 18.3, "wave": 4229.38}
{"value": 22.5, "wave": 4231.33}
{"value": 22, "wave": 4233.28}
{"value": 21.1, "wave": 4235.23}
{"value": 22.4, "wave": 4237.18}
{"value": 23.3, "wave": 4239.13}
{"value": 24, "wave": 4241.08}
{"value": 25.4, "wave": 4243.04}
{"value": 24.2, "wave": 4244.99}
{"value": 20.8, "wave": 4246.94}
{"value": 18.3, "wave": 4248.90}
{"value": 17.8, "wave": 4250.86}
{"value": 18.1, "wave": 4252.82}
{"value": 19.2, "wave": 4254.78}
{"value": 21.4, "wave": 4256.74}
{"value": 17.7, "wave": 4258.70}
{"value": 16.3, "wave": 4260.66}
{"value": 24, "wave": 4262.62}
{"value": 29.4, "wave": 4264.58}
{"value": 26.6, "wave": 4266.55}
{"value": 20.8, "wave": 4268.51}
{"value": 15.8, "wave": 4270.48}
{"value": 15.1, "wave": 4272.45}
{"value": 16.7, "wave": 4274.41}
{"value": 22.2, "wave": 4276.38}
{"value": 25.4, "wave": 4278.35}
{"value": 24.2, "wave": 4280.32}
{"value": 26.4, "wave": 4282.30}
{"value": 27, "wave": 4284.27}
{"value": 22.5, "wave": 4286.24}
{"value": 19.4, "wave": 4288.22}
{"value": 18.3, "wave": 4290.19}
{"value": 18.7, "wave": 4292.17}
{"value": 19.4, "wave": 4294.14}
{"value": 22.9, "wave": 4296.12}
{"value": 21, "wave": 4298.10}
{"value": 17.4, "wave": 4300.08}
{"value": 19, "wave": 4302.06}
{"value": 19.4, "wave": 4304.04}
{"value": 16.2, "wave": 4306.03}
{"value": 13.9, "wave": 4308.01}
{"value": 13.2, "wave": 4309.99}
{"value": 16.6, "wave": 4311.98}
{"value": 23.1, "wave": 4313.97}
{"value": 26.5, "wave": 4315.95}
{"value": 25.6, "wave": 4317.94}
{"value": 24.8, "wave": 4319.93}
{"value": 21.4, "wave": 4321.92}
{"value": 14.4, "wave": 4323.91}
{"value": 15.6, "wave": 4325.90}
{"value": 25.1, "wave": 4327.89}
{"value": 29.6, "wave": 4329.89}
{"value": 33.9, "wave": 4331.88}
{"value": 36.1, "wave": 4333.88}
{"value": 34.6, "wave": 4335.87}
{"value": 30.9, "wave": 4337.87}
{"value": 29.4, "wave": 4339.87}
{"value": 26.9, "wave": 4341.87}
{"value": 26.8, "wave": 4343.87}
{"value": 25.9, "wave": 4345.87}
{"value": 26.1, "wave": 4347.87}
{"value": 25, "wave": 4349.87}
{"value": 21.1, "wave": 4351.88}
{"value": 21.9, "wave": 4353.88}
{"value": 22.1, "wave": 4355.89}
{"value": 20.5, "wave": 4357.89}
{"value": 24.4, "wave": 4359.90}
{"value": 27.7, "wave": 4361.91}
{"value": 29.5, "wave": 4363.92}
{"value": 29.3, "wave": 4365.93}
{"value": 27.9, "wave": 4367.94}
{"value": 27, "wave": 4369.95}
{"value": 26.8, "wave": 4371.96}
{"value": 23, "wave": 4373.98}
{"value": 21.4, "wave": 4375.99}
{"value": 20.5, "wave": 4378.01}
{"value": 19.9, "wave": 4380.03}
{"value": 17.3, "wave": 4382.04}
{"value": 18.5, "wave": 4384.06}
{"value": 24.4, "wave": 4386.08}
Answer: -0.08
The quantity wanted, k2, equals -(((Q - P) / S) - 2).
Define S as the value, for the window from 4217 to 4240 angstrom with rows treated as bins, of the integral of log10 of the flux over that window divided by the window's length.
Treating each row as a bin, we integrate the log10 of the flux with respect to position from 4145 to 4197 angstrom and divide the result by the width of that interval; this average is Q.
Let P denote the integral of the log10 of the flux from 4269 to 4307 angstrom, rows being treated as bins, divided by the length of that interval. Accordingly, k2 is 1.95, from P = 1.30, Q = 1.361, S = 1.25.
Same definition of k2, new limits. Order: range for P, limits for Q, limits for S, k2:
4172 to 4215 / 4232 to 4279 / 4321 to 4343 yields 2.02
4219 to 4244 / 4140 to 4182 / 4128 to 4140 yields 1.93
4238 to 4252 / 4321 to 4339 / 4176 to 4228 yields 1.95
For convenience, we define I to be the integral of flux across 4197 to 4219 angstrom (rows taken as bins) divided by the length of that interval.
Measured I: 22.0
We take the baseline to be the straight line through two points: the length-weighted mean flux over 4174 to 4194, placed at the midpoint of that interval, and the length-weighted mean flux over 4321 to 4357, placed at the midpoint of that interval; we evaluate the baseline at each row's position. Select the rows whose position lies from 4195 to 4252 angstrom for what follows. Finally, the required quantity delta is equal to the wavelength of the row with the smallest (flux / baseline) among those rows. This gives 4225.49 angstrom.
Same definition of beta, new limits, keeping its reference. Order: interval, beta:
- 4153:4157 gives -0.06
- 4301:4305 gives 0.36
